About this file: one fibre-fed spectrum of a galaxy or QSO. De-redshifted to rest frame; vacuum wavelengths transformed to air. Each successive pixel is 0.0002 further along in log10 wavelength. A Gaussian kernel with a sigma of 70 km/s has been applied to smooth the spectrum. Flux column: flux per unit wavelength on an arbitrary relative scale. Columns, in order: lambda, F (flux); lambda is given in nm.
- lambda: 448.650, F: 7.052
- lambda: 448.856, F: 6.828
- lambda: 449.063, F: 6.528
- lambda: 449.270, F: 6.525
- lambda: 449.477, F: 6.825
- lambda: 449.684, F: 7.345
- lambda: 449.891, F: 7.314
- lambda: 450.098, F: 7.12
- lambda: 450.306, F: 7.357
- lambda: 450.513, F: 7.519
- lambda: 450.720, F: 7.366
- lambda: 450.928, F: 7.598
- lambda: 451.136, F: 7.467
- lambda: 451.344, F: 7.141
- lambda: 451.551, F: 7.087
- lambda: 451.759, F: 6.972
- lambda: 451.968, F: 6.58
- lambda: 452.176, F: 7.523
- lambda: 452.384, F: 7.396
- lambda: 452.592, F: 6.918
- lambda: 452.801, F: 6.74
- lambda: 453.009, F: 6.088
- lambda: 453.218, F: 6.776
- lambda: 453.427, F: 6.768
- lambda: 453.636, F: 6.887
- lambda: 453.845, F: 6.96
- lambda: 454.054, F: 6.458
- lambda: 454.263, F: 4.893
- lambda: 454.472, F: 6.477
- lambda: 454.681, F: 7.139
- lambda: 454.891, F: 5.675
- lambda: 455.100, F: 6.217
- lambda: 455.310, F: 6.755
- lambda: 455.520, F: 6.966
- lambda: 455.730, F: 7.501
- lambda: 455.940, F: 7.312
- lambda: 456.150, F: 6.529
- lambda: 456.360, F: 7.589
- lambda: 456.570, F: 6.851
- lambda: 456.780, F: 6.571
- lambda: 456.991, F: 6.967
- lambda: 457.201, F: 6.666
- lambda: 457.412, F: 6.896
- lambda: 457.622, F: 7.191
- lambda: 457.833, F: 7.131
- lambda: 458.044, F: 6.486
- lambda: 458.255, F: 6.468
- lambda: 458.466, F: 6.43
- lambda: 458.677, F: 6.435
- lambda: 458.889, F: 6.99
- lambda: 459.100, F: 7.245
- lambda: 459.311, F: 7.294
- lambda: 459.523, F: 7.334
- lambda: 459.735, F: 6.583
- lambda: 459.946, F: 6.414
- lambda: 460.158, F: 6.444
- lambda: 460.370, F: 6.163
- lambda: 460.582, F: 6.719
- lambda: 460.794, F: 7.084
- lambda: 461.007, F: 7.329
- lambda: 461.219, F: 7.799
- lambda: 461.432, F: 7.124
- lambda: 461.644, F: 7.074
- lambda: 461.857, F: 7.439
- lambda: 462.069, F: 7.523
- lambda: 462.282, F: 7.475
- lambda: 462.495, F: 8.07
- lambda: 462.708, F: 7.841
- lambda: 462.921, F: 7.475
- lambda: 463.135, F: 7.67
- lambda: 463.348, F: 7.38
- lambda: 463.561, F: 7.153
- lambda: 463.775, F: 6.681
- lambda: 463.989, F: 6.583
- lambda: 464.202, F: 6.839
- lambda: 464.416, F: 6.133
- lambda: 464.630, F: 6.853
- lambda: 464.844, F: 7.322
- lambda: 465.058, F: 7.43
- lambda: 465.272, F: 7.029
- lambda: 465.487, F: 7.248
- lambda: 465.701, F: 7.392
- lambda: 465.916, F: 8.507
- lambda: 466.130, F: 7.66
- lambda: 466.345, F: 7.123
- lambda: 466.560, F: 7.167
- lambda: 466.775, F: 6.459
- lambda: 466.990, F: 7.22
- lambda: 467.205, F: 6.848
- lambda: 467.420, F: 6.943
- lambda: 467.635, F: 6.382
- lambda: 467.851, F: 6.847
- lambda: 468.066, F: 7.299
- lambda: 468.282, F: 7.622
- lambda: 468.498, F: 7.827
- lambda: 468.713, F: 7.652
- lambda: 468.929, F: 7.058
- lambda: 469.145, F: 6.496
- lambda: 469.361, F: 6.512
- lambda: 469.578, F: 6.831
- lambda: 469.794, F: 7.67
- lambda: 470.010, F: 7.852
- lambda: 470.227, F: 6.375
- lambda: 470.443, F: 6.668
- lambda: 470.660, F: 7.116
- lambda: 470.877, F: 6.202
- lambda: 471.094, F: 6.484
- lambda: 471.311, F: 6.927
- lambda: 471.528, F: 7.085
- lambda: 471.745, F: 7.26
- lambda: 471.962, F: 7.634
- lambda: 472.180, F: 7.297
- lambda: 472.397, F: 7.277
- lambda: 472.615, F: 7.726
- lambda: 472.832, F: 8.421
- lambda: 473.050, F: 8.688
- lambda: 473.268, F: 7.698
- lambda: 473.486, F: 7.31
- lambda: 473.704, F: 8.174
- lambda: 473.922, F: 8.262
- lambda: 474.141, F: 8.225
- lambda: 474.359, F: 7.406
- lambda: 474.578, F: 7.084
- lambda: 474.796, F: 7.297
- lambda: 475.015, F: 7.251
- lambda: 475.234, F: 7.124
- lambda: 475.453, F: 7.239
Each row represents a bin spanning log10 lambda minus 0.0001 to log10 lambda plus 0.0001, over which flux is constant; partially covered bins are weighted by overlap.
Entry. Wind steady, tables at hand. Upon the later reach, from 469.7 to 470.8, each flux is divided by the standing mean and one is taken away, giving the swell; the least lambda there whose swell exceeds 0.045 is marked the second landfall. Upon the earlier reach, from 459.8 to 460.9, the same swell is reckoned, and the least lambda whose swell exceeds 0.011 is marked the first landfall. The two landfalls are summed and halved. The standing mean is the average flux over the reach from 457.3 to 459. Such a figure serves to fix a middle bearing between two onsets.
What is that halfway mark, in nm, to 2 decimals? 465.29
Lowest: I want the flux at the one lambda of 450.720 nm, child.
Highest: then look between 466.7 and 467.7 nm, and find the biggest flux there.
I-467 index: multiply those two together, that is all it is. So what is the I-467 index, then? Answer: 53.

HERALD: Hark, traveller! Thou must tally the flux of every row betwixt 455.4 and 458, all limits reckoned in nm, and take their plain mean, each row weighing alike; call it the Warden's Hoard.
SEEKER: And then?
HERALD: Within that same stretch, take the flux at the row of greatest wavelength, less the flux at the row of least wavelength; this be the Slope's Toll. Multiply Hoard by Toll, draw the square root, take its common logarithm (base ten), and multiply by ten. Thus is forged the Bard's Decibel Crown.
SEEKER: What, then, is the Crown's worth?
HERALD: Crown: 0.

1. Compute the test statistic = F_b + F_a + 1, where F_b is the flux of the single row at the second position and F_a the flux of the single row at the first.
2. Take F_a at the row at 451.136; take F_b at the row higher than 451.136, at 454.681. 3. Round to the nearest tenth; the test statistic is 15.6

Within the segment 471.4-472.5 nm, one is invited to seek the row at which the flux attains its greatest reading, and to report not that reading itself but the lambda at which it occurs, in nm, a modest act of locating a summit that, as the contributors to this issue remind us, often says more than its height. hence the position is 471.962 nm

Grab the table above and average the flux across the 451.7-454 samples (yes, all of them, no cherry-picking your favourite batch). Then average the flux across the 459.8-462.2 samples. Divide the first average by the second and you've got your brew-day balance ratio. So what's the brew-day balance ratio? 0.98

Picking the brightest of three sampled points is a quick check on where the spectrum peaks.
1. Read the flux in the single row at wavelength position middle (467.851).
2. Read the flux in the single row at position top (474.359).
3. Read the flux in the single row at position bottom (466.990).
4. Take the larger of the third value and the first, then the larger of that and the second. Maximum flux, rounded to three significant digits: 7.41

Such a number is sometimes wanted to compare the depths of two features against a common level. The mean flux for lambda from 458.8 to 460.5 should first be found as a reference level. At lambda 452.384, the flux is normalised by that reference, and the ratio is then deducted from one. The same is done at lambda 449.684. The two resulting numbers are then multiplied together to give 0.0068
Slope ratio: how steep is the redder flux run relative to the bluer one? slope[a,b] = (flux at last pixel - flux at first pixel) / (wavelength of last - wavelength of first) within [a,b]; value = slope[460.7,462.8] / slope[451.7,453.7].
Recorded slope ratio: -8.7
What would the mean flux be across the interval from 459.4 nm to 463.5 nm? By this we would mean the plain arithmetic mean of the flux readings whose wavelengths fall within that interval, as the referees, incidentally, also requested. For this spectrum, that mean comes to 7.21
